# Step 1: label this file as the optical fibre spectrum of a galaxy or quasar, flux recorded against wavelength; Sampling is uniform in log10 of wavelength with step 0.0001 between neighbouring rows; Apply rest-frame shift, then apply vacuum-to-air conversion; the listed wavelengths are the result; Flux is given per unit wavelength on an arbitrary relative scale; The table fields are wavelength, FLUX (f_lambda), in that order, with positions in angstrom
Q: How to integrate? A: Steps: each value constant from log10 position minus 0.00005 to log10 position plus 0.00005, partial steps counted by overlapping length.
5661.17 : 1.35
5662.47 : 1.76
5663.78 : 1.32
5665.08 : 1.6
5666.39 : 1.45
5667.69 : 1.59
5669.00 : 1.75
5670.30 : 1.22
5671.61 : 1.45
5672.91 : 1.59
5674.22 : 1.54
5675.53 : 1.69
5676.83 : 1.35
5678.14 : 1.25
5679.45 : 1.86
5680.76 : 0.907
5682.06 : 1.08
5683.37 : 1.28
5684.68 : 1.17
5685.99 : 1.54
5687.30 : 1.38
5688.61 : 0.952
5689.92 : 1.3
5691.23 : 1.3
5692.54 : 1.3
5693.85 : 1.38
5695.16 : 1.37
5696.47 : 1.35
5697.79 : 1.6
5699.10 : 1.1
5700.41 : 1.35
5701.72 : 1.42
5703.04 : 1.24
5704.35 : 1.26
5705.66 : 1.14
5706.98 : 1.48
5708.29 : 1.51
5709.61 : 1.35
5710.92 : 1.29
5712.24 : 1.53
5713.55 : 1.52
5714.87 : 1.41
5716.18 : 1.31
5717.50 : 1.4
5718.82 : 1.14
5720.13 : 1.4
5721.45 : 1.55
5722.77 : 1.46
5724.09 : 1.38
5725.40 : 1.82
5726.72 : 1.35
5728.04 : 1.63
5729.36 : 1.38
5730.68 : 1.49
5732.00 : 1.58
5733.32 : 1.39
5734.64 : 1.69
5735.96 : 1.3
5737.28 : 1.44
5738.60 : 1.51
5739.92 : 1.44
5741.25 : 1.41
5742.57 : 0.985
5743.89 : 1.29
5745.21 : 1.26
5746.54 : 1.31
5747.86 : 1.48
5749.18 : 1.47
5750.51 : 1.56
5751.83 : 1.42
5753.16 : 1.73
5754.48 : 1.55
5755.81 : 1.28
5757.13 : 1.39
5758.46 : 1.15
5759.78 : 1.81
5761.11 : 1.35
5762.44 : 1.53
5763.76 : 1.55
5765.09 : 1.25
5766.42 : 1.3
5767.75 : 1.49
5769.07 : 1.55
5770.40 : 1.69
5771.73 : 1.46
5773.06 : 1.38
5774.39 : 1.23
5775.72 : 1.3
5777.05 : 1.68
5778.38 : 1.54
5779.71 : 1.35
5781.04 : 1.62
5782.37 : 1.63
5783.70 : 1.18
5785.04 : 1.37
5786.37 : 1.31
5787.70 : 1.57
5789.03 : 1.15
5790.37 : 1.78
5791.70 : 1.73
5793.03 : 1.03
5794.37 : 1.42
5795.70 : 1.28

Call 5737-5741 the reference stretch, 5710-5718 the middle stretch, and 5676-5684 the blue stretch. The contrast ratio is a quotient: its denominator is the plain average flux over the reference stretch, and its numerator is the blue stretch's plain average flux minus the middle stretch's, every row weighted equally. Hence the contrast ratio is -0.08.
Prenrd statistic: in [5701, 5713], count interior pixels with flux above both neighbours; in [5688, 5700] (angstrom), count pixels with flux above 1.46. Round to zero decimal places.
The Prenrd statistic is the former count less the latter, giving 1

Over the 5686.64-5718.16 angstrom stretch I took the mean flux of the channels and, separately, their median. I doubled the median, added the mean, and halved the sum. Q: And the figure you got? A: 2.02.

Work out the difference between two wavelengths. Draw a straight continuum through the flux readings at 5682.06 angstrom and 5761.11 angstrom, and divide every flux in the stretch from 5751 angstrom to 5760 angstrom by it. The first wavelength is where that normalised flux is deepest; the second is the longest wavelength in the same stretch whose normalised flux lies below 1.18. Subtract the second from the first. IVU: 0.0 angstrom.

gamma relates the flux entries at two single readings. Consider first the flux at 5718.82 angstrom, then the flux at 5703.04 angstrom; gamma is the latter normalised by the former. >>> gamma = 1.09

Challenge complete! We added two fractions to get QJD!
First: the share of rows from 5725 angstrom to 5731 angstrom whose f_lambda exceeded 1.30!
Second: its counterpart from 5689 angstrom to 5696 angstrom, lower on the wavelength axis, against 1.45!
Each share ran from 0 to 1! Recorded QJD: 1.00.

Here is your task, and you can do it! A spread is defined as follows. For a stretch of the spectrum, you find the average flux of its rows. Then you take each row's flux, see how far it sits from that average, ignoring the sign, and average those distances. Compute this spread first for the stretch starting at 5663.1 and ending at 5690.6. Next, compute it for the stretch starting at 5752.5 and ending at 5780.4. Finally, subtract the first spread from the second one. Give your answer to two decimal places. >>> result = -0.05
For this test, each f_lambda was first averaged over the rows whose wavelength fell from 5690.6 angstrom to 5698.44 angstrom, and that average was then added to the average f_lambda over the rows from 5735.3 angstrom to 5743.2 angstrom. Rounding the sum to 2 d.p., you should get 2.73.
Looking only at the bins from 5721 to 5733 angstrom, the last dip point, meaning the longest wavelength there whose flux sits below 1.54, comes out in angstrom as 5730.68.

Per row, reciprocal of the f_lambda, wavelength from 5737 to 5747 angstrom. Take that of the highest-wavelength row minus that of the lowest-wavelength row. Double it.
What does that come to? 0.1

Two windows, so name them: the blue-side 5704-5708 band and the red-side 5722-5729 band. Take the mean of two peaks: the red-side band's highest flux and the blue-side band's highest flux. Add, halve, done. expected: 1.65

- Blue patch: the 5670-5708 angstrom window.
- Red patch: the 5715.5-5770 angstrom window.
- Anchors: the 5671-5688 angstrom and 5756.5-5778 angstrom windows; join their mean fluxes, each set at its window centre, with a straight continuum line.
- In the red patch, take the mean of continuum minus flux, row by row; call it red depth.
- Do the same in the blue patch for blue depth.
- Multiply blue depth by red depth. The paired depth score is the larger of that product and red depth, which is 0.000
